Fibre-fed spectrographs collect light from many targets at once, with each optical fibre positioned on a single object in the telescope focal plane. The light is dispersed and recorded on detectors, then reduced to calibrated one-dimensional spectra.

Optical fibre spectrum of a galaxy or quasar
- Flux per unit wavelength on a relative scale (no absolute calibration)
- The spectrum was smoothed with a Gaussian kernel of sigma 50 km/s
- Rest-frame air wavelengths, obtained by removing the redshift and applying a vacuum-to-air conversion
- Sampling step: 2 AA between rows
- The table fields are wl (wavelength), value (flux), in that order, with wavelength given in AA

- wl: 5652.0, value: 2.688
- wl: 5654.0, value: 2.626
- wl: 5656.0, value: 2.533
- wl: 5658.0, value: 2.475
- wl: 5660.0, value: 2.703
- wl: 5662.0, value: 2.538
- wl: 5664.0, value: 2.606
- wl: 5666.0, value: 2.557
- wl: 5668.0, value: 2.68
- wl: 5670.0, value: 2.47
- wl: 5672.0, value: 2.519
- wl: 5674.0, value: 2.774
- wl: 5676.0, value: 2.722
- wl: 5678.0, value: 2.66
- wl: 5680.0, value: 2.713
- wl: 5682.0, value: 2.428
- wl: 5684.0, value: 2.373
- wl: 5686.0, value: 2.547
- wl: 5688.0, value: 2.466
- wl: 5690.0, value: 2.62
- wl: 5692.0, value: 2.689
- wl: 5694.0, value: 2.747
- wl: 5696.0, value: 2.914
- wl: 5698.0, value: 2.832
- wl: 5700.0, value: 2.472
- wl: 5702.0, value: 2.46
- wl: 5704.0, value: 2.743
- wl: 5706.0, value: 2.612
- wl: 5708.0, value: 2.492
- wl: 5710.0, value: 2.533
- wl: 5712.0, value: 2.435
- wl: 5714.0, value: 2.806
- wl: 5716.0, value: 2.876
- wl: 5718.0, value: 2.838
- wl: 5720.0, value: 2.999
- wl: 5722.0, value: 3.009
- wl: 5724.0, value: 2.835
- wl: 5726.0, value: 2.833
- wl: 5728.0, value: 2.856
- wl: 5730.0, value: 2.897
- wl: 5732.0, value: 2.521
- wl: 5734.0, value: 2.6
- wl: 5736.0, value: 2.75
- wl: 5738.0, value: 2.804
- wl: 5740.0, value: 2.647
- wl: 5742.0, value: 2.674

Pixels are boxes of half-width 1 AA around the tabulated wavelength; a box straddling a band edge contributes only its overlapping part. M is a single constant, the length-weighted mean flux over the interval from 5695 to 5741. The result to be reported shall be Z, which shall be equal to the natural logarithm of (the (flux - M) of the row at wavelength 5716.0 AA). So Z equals -1.9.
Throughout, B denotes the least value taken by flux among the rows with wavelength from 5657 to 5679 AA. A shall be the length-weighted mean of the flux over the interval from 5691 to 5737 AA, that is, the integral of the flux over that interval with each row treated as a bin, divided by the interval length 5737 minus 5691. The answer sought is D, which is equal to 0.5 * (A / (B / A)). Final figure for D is 1.51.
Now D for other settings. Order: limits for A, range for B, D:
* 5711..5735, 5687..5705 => 1.58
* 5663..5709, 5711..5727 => 1.40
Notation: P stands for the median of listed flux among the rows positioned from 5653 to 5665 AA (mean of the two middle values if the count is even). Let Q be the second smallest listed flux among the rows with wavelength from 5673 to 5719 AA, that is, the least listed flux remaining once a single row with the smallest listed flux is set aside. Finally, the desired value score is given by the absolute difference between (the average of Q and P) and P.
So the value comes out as 0.07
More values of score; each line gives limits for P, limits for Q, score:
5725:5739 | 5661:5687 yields 0.19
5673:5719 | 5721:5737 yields 0.03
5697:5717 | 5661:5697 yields 0.07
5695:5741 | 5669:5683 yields 0.17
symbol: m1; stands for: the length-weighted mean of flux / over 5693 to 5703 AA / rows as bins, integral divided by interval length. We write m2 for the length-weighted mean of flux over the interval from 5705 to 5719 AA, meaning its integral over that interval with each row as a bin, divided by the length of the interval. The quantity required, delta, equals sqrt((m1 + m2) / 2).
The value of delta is 1.63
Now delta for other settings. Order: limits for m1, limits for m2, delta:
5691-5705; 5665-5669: 1.63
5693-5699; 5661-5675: 1.65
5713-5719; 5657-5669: 1.65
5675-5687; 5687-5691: 1.60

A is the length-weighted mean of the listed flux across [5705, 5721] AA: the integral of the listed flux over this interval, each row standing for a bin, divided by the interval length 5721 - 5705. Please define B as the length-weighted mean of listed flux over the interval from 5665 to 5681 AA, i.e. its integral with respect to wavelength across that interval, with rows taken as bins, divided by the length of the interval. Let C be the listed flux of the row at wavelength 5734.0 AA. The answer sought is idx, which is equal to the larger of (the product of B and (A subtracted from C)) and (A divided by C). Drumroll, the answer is 1.038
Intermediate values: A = 2.70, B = 2.64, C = 2.6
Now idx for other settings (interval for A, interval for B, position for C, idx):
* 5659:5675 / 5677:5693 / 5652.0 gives 0.969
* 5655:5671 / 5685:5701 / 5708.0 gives 1.031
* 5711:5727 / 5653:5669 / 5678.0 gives 1.063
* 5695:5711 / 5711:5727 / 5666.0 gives 1.029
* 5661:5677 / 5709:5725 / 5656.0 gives 1.030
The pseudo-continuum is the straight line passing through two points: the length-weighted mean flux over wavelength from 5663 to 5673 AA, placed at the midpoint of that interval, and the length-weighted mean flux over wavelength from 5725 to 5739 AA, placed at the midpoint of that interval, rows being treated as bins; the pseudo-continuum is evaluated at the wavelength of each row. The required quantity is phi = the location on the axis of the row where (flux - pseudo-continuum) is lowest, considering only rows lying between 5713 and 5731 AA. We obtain 5726.0 AA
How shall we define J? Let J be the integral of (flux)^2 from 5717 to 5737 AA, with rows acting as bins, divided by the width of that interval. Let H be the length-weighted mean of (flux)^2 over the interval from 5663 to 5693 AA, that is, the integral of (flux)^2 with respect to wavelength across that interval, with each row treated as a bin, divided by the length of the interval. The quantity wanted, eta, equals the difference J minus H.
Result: 1.2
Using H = 6.71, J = 7.9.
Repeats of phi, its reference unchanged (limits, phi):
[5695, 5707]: 5702.0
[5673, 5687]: 5684.0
